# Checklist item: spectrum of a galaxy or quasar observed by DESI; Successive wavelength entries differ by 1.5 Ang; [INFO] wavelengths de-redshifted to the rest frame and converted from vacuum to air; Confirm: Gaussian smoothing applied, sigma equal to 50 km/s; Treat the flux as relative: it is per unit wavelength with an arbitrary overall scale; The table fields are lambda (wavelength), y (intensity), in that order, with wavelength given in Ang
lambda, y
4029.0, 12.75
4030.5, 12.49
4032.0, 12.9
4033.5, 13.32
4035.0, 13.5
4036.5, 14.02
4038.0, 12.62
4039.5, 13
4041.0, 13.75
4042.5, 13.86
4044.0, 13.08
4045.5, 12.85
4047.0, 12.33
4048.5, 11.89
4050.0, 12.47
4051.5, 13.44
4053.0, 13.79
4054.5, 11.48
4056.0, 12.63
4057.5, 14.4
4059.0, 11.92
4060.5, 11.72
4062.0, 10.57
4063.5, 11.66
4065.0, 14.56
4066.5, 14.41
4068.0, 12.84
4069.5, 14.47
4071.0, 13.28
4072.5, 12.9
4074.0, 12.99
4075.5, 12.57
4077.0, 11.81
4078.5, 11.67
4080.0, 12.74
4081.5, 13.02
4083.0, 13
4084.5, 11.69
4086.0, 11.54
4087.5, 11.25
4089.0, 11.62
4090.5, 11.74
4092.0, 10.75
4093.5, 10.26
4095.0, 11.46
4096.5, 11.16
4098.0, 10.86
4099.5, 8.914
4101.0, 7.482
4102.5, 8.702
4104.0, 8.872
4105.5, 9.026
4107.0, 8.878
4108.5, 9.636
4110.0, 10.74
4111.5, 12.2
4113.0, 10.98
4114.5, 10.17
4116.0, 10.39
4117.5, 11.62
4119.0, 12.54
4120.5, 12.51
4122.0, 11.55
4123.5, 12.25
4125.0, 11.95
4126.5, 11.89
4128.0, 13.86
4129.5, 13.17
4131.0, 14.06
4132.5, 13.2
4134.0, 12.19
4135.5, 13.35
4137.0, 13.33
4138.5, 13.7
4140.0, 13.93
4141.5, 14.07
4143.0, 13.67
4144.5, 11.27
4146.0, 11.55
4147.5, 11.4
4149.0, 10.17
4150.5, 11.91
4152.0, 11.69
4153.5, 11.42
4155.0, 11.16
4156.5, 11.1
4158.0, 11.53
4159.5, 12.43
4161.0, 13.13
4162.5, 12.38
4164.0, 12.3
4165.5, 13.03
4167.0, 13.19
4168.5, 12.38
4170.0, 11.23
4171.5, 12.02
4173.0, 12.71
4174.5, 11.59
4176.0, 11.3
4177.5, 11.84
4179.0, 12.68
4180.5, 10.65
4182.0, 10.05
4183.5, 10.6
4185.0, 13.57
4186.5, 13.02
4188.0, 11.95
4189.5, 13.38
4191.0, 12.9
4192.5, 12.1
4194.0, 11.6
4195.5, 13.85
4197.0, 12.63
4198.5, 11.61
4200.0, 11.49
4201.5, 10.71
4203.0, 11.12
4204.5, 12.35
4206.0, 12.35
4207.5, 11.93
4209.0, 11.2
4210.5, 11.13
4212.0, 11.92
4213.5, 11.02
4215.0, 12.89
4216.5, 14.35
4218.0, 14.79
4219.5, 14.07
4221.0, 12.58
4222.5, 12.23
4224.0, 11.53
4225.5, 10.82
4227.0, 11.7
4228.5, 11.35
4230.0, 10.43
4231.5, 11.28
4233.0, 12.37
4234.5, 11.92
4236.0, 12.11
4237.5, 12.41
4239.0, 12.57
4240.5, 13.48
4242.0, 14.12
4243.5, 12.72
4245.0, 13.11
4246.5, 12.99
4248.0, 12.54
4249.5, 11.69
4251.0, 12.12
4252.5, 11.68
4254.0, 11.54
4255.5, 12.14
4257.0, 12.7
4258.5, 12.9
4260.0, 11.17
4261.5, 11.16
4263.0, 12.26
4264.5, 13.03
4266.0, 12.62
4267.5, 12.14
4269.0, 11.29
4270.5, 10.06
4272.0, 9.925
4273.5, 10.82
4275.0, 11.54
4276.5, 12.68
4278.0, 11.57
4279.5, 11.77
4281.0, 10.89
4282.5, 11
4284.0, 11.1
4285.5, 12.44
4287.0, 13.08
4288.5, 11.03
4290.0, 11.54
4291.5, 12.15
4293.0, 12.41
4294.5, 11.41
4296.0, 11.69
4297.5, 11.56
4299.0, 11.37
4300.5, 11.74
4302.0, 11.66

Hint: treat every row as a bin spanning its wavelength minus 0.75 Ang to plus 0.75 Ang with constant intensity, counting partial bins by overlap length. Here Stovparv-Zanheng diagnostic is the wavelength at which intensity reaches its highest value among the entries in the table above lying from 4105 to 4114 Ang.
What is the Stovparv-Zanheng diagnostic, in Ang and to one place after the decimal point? 4111.5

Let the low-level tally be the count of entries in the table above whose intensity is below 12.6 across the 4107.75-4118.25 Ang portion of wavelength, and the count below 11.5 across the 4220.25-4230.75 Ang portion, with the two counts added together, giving 10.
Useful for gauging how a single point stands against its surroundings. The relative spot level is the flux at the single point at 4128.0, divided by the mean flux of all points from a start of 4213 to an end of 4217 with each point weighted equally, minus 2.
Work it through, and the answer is -0.91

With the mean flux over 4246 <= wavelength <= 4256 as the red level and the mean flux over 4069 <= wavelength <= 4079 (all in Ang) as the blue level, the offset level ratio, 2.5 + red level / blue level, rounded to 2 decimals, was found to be 3.44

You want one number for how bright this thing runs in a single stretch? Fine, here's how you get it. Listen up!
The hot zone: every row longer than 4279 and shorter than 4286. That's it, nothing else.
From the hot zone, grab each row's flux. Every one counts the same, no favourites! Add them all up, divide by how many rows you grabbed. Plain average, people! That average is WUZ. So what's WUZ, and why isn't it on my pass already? 11.4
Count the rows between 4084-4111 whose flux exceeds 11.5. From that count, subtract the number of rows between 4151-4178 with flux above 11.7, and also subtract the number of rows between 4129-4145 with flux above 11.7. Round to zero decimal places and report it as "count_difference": -16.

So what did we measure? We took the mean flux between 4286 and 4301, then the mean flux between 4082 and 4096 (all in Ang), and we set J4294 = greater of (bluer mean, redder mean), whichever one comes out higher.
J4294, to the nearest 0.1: 11.8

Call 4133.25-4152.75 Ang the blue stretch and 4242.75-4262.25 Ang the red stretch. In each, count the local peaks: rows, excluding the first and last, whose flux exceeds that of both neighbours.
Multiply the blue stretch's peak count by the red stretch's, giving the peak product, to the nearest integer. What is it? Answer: 12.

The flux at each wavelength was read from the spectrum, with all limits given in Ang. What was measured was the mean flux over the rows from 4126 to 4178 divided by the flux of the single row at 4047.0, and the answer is 1.00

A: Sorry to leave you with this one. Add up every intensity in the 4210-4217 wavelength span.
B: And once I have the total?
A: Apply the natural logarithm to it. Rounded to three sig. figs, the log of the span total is 4.12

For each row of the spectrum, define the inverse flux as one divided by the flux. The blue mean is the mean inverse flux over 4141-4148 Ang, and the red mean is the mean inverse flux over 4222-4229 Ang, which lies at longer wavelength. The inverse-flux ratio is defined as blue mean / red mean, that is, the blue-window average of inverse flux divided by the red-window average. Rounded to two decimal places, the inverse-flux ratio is 0.94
